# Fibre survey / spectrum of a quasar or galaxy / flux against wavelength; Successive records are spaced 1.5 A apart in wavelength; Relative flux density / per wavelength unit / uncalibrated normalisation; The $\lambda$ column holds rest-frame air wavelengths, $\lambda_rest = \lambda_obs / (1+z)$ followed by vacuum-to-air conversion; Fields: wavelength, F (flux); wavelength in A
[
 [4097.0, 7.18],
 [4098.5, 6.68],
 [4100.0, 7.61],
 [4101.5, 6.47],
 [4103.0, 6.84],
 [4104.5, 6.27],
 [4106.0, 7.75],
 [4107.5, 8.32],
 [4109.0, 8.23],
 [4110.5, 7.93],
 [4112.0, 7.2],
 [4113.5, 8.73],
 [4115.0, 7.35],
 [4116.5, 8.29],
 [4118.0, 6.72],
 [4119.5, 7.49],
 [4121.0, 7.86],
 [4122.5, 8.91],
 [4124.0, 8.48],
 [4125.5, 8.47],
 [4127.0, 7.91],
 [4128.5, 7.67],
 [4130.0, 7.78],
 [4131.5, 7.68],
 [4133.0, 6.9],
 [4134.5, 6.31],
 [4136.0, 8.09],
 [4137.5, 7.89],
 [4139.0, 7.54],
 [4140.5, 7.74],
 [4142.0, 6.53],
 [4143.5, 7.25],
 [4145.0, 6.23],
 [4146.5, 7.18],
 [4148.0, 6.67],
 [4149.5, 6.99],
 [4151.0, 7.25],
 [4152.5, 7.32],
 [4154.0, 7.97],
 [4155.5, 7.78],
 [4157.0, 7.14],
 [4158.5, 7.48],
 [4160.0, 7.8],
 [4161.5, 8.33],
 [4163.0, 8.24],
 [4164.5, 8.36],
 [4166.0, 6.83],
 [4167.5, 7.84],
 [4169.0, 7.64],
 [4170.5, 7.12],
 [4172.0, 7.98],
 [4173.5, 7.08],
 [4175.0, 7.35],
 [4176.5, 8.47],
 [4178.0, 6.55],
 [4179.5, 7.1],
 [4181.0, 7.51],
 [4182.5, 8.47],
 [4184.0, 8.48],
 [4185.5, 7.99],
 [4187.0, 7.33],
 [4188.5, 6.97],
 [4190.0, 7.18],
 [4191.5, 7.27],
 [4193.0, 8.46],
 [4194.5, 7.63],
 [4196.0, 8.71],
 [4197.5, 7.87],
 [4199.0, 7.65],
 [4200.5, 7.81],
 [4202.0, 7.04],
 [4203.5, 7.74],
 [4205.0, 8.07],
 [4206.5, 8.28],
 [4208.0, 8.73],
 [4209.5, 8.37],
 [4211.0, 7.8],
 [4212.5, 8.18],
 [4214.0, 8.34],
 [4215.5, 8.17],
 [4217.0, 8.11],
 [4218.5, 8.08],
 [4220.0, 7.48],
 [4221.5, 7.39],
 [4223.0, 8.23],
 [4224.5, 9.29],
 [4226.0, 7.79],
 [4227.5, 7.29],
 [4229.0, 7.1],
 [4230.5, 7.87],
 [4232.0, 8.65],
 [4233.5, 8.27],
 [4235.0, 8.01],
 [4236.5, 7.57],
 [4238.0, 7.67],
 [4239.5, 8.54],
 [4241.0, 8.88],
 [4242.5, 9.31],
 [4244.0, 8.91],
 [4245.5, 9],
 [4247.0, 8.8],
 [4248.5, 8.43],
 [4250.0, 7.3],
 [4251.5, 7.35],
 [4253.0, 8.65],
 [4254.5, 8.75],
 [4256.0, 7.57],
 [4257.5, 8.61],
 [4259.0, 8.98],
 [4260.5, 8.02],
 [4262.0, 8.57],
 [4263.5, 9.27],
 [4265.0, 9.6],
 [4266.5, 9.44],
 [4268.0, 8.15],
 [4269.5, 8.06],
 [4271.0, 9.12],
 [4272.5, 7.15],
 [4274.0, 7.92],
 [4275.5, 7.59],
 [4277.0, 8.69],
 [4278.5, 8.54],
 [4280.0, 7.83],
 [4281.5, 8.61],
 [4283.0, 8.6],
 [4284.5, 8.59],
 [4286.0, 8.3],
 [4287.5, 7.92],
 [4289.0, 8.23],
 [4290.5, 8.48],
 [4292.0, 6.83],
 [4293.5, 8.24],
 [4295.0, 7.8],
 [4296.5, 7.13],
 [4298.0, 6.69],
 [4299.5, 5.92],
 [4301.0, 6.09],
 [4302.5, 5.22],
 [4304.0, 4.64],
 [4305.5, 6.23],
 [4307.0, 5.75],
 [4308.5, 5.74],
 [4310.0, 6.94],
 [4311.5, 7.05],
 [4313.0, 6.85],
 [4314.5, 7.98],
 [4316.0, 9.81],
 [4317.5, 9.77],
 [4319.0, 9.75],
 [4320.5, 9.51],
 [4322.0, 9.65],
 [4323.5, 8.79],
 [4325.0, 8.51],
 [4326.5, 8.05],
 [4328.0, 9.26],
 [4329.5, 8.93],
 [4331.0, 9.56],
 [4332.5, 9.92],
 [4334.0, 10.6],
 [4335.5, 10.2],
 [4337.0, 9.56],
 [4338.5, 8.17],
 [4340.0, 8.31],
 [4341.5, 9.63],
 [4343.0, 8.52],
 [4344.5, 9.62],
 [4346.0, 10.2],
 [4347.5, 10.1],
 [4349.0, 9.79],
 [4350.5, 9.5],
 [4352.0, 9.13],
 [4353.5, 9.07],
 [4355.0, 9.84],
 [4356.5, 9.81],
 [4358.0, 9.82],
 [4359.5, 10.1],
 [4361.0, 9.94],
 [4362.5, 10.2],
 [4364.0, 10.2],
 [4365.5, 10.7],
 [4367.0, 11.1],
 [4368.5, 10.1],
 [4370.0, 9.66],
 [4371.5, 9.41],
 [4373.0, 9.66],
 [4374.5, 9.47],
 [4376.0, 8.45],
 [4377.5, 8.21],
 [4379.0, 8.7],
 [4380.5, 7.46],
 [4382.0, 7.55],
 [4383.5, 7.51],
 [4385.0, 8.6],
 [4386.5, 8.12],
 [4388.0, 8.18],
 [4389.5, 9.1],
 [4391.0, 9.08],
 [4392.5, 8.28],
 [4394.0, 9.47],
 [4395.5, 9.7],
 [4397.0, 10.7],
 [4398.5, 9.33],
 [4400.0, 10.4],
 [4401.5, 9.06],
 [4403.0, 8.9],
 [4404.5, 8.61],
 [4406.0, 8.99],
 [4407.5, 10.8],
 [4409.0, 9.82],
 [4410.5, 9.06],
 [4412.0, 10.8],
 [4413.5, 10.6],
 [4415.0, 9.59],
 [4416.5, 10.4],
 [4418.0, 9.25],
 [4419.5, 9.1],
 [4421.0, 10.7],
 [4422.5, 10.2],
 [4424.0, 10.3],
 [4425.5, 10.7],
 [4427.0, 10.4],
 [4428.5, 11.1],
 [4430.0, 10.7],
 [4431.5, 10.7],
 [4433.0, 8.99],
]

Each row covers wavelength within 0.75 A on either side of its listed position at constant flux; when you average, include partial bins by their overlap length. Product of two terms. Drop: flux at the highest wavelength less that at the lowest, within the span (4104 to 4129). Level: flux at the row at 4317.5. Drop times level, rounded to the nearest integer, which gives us 14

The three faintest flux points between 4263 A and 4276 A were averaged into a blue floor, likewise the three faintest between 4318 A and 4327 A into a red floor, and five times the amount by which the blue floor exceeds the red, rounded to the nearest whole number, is -4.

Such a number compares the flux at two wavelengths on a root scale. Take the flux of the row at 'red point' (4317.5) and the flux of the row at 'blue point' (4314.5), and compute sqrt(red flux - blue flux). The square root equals 1.3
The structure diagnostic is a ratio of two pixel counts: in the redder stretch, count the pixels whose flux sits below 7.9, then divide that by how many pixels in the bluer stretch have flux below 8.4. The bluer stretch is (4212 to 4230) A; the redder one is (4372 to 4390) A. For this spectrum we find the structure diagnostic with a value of 0.27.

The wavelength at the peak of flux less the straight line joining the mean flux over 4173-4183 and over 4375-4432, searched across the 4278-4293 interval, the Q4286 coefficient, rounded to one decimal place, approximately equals 4281.5 A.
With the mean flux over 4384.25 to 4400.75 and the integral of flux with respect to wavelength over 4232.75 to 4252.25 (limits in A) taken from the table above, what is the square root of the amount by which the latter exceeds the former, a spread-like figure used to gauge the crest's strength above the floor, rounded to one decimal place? 12.4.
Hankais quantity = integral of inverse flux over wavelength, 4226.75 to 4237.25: 1.35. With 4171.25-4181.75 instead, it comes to 1.42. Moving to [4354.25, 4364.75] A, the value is 1.05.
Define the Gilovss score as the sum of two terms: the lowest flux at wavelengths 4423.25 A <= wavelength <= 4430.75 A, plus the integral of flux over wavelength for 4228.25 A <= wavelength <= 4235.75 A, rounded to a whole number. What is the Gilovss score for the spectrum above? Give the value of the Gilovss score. 70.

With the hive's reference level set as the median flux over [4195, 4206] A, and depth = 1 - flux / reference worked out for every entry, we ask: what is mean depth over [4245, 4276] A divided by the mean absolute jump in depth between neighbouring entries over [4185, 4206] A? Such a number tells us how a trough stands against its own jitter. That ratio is -1.0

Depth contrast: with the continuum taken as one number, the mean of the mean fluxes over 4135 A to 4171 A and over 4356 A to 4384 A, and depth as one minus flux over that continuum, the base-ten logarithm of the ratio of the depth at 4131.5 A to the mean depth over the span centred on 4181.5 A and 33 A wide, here -0.03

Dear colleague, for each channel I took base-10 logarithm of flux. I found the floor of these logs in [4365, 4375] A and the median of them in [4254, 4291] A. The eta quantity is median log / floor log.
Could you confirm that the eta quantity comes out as 0.96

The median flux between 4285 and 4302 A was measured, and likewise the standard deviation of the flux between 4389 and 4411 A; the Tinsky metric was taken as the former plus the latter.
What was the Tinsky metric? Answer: 8.5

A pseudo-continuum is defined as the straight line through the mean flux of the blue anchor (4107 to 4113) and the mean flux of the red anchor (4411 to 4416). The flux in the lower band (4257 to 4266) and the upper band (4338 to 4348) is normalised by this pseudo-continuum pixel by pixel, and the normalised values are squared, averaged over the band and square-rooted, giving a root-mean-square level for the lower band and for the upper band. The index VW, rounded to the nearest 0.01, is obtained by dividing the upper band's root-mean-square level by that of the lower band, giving 0.98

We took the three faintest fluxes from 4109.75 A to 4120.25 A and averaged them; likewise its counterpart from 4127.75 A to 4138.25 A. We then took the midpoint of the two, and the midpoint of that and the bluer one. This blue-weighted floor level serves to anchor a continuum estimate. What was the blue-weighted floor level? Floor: 7.06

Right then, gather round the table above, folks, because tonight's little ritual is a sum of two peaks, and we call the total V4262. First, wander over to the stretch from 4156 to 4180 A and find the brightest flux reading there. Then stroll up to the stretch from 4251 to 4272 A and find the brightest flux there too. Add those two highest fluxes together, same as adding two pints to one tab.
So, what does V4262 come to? 18.1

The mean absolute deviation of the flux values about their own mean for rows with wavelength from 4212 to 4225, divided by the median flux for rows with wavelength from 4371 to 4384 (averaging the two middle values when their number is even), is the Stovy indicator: 0.040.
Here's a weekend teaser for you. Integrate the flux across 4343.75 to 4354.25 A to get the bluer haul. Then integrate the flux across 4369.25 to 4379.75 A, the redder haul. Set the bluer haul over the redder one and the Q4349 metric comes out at 1.06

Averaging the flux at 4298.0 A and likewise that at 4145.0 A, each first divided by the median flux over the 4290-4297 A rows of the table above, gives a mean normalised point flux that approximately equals 0.83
